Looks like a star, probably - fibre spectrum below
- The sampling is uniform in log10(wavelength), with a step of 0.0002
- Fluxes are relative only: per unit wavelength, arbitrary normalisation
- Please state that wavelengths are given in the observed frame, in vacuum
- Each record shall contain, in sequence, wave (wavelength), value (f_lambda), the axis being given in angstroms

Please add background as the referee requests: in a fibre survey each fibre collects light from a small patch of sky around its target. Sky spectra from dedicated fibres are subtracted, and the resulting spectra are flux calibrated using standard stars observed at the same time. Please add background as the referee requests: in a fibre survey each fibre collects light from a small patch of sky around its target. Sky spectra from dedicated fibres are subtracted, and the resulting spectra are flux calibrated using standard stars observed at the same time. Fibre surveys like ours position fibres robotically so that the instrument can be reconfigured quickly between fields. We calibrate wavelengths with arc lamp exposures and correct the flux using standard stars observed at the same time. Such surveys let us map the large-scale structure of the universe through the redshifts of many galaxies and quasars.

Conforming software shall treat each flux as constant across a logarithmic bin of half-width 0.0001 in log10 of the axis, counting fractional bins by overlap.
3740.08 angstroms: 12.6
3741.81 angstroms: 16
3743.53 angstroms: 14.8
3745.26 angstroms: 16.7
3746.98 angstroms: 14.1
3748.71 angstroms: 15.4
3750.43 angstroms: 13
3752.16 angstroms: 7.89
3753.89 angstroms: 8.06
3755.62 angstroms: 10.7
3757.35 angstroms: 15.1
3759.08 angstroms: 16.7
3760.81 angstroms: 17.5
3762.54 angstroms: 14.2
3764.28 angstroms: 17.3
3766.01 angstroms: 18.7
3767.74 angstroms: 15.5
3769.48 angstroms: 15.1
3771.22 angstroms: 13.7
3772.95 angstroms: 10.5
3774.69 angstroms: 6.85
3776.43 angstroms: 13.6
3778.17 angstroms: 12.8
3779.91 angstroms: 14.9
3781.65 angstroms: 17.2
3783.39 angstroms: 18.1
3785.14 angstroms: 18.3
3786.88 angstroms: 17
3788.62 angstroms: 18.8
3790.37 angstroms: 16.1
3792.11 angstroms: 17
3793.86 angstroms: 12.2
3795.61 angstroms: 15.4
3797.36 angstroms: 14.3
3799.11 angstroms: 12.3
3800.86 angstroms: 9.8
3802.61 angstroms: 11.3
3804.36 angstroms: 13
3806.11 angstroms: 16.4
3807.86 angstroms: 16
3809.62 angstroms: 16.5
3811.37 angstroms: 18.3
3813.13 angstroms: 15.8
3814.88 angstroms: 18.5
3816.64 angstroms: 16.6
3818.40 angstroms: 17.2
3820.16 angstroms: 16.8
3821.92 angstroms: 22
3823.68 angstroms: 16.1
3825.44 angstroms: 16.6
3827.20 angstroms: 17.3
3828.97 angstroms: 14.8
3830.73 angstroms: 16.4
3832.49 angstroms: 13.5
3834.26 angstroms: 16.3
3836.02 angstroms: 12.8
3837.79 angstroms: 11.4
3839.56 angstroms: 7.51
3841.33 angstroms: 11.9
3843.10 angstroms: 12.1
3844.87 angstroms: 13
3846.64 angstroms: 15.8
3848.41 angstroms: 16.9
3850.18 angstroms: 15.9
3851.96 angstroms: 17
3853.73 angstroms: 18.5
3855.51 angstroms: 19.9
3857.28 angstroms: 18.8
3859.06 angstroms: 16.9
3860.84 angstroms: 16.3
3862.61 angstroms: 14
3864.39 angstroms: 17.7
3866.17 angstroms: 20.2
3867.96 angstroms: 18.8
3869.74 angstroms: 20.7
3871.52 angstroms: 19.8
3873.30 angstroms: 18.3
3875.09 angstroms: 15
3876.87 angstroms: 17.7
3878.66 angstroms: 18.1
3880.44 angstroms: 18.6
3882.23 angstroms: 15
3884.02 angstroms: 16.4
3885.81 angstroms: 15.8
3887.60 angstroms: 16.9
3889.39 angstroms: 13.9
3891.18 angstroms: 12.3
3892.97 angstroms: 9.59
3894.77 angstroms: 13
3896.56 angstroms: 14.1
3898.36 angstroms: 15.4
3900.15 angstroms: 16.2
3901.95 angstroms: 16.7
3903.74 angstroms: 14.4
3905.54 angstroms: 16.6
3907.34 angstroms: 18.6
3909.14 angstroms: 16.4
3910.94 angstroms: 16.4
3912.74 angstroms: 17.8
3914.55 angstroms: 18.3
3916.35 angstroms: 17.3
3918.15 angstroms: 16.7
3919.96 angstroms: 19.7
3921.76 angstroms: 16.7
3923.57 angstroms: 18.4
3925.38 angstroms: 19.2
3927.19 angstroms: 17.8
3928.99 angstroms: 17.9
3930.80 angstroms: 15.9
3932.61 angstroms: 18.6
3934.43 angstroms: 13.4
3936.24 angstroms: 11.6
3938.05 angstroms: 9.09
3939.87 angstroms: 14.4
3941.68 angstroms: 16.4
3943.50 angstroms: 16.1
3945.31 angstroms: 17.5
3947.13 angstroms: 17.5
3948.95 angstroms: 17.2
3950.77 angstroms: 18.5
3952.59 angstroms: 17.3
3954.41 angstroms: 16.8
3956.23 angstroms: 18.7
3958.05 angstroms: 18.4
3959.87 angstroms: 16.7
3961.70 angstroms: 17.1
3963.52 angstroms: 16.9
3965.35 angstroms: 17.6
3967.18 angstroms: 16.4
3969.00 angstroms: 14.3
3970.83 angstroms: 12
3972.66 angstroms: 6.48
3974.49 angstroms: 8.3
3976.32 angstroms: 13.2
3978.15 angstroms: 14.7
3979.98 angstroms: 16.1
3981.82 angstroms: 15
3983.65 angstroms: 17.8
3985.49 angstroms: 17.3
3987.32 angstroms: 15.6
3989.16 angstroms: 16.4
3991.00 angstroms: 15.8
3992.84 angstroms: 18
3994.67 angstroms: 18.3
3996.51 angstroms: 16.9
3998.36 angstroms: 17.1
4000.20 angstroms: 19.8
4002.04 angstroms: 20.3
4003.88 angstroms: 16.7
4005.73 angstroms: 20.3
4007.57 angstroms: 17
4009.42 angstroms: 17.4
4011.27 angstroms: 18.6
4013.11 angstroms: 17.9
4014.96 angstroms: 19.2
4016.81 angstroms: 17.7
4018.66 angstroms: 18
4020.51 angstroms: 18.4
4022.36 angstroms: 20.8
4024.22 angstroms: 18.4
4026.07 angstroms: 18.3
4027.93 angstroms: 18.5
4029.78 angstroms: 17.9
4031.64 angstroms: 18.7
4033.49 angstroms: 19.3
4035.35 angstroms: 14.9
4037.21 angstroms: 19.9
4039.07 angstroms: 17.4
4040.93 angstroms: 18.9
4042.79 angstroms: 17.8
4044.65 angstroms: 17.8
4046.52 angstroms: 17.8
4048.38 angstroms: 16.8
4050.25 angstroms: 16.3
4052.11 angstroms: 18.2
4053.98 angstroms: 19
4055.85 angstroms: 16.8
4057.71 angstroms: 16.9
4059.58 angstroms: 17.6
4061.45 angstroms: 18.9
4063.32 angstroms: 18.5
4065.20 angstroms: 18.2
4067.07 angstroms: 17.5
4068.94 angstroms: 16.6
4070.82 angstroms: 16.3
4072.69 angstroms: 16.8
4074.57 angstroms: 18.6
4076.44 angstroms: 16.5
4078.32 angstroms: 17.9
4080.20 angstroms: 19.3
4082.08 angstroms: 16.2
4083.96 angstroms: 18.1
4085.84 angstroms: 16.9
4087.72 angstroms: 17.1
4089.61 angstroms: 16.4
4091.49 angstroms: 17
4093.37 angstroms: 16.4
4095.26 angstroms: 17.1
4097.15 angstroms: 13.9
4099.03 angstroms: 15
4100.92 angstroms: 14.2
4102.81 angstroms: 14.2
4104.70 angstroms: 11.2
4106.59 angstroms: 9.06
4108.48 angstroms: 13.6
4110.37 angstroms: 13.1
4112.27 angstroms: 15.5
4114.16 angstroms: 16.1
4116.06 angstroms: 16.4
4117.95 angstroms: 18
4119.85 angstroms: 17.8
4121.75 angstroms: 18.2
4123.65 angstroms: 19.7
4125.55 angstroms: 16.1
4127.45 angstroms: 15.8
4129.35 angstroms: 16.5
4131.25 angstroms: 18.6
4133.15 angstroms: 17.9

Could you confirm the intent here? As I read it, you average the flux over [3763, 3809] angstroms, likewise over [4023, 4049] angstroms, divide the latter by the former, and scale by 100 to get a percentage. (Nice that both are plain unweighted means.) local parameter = 123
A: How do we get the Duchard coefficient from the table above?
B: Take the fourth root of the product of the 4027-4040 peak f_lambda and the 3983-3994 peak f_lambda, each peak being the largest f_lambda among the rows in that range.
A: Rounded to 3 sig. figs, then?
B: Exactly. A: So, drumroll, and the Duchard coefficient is 4.35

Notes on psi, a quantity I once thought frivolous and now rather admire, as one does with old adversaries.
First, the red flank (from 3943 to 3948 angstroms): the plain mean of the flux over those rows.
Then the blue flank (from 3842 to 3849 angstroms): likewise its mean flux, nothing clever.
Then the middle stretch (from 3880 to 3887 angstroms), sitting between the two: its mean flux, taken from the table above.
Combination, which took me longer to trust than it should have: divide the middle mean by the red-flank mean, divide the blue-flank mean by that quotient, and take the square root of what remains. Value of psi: 3.87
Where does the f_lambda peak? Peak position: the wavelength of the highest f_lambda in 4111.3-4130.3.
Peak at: 4123.65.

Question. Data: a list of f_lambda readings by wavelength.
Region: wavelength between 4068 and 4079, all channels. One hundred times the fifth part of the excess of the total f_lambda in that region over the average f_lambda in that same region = 1712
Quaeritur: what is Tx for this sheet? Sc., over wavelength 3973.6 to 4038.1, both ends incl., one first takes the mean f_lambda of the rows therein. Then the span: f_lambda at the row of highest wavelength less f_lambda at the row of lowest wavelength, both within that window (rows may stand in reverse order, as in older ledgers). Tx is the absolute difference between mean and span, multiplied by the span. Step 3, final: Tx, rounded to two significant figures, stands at 67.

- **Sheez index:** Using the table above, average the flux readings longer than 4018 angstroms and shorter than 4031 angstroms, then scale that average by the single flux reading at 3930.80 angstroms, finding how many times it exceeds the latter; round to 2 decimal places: 1.17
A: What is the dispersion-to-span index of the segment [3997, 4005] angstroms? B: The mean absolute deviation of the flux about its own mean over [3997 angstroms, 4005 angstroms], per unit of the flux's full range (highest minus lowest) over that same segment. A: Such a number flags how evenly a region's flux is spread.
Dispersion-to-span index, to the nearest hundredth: 0.44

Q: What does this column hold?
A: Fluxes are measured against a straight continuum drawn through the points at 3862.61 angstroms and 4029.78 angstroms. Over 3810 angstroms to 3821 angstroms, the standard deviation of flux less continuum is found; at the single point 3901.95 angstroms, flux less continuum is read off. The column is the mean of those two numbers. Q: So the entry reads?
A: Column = 1.4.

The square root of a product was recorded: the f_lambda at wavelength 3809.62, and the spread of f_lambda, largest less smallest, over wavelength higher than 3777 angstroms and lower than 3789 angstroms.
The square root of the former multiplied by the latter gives 10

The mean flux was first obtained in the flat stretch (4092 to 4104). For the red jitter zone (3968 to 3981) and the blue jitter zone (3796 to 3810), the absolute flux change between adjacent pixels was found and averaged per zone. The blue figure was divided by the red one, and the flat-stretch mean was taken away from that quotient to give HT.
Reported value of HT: -14.5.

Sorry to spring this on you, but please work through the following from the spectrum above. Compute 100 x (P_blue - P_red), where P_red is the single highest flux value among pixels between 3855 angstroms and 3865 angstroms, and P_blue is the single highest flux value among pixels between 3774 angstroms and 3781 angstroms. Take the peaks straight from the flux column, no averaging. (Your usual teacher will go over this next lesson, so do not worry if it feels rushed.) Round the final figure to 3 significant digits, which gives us -500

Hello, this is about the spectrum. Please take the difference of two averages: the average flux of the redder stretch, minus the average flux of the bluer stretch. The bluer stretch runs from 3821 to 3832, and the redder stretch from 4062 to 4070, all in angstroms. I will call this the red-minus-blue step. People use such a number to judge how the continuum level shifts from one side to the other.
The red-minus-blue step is 1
